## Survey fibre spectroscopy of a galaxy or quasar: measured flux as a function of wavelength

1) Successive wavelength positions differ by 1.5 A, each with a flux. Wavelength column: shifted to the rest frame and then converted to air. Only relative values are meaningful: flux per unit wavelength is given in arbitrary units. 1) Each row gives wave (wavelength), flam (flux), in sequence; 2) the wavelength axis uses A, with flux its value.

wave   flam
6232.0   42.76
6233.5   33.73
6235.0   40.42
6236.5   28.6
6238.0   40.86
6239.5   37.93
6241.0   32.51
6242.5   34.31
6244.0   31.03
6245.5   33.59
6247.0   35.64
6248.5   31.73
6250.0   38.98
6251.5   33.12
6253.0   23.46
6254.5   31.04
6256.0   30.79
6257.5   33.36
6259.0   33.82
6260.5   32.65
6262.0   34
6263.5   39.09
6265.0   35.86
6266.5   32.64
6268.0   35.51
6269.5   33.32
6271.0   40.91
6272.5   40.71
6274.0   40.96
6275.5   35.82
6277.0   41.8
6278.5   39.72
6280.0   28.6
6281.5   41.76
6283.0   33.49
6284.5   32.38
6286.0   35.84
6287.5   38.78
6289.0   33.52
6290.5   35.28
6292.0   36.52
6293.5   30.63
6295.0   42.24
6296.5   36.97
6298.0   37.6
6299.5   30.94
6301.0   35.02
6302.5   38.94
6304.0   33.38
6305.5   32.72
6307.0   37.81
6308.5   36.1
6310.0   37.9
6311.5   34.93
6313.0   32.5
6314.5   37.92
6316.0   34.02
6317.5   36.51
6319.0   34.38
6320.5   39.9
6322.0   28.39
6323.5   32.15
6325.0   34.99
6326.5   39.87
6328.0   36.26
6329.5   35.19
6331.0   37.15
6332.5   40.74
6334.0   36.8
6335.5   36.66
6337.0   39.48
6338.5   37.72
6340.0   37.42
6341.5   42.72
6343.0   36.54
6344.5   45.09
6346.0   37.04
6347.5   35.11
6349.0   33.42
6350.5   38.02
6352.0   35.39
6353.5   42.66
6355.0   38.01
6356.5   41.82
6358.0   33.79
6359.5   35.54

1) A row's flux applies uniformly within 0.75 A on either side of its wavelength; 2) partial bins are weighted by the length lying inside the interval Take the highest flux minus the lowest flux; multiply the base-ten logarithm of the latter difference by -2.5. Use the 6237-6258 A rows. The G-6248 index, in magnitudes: -3.10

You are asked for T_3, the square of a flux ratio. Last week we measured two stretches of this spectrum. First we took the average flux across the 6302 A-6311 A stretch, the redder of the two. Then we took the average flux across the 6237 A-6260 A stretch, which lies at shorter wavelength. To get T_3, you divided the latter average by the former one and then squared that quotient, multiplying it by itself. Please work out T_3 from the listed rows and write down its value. 0.86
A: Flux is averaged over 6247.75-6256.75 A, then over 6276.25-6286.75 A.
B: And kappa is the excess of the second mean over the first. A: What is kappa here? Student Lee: 5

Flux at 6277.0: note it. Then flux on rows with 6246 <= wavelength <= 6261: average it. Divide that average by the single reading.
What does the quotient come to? 0.78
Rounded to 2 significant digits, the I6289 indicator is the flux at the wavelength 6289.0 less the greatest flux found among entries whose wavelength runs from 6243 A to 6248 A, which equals -2.1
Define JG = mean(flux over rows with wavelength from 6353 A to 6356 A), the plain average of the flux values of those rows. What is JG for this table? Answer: 40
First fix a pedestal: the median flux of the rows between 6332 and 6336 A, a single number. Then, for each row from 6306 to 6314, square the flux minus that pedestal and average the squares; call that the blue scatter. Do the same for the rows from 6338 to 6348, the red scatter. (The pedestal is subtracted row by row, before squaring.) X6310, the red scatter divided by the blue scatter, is 3.1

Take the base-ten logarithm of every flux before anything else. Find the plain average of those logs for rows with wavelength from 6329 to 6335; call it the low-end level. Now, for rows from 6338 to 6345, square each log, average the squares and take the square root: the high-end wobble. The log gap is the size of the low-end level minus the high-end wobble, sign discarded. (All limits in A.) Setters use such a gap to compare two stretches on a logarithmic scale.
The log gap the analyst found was 0.03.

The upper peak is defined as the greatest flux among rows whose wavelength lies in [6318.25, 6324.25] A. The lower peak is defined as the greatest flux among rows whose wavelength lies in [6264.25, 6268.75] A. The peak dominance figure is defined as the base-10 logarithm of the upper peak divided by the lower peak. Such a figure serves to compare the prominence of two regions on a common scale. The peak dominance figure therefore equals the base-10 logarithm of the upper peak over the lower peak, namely 0.05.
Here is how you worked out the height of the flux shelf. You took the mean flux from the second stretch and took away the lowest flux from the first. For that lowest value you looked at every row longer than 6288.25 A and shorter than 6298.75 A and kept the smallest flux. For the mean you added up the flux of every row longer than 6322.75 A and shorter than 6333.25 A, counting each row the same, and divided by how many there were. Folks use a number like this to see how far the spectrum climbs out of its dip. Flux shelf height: 6.0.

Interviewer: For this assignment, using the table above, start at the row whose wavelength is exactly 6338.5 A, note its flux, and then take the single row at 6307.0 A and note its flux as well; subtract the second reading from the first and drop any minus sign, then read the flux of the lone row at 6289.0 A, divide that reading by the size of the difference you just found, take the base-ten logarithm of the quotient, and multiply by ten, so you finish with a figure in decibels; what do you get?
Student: 26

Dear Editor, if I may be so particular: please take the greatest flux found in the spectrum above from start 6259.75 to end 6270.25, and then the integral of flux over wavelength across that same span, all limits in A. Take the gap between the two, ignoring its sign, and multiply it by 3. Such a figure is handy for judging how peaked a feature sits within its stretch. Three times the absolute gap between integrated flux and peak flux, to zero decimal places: 977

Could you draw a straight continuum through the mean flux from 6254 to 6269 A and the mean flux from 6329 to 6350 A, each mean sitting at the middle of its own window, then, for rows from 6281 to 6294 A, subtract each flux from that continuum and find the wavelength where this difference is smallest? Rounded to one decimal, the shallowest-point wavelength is 6281.5 A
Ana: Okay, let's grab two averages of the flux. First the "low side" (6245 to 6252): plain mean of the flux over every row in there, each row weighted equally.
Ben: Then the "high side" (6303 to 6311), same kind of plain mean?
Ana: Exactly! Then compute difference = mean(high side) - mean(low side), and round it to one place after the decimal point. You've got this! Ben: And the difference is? 1.0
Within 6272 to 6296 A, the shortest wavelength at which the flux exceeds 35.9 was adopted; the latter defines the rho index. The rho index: 6272.5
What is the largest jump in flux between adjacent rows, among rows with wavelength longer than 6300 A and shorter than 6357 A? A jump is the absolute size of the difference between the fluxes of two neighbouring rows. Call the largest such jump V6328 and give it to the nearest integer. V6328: 12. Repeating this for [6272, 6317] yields 13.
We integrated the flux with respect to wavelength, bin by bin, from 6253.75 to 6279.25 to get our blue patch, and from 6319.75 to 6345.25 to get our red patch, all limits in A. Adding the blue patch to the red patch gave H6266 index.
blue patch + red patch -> 1874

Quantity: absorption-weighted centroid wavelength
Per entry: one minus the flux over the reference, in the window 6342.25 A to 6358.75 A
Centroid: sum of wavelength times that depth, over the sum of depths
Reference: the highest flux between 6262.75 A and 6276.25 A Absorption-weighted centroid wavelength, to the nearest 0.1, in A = 6350.8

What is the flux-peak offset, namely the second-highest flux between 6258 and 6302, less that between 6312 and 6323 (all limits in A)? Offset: 4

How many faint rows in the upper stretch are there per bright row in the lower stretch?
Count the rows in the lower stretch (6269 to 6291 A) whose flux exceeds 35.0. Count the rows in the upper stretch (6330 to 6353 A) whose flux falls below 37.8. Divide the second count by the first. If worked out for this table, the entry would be 1.0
